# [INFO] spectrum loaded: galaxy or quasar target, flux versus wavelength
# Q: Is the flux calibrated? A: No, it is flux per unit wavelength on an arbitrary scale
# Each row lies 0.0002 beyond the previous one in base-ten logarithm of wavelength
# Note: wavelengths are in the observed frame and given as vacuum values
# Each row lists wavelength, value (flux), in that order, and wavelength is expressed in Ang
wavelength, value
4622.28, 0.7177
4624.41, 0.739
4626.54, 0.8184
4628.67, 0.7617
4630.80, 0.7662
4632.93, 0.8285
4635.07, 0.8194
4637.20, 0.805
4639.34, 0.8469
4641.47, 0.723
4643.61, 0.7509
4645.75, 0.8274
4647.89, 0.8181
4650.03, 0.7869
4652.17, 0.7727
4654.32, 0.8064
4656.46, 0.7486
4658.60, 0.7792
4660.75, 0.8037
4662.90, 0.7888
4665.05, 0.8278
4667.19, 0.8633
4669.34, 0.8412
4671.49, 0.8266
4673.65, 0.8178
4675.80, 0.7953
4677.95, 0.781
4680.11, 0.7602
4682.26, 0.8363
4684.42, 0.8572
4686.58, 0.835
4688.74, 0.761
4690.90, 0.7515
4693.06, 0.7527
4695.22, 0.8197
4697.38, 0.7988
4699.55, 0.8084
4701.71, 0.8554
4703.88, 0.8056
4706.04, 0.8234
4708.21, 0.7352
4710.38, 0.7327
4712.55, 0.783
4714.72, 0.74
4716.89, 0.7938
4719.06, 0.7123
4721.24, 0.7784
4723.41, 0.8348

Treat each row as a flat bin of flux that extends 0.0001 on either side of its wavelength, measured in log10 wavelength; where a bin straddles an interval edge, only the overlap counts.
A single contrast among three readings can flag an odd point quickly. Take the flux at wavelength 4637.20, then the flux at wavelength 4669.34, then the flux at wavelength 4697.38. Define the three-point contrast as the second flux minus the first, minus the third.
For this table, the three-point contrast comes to -0.76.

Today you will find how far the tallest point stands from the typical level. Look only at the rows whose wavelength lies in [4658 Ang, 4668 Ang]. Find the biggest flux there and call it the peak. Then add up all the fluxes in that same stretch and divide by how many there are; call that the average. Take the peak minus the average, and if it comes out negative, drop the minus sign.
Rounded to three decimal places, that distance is 0.051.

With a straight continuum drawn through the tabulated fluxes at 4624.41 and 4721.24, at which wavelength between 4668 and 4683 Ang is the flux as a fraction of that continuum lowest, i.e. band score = 4680.11 Ang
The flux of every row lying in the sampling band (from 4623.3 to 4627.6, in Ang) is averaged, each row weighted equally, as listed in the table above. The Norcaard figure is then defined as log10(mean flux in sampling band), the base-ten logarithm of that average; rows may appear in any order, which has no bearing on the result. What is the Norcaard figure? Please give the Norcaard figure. -0.109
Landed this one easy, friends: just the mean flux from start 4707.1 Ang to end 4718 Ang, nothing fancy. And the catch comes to 0.76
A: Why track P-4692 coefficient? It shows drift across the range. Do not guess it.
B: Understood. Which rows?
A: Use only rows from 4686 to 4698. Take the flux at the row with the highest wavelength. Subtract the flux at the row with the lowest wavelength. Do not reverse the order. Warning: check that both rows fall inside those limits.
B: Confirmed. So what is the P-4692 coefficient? -0.04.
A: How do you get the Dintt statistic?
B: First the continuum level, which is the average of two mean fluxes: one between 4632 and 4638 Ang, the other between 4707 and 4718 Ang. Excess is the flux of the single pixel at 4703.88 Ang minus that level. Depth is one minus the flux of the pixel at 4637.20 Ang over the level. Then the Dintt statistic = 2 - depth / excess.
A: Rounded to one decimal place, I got 3.2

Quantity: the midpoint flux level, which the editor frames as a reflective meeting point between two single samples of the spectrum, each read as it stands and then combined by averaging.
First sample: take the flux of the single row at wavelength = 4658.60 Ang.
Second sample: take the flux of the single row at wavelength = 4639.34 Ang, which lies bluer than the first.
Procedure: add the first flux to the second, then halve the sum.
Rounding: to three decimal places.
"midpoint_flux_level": 0.813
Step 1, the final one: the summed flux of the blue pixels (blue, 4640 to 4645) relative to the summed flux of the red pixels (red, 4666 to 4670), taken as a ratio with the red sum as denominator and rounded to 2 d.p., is 0.86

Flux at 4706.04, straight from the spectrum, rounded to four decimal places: 0.8234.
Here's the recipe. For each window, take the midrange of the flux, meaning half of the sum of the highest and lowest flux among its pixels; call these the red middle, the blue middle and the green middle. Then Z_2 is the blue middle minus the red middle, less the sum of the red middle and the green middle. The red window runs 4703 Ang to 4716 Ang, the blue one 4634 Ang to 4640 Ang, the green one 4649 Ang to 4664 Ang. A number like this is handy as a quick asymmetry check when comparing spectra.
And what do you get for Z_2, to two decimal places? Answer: -1.51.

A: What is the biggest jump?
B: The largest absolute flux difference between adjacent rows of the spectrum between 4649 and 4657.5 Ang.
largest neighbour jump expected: 0.058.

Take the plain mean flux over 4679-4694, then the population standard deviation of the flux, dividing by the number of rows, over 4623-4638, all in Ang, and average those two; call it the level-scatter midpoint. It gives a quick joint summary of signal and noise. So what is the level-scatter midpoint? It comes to 0.413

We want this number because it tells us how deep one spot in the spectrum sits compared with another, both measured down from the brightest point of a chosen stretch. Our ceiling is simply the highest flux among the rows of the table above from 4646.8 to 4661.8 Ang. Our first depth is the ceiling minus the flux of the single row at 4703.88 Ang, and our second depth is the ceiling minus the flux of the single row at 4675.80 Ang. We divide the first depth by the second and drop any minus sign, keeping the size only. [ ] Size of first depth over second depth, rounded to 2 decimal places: 0.55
